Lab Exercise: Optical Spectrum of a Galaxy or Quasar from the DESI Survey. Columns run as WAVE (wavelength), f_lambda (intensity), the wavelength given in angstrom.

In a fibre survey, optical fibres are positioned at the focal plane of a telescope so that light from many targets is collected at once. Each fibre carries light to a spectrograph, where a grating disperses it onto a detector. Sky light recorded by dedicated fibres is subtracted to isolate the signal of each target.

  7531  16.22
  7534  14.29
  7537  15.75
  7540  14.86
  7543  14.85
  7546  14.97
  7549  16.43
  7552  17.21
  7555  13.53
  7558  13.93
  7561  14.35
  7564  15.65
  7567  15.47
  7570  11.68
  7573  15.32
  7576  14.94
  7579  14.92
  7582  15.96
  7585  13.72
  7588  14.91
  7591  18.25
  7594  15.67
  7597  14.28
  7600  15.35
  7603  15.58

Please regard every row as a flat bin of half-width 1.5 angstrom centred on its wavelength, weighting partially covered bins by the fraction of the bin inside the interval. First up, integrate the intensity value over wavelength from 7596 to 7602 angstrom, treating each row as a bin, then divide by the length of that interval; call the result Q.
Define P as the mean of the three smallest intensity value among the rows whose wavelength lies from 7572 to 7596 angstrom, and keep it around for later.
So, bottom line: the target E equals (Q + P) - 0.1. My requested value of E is 29.3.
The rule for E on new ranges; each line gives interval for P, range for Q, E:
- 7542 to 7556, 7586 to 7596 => 30.4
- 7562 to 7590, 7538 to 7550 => 28.6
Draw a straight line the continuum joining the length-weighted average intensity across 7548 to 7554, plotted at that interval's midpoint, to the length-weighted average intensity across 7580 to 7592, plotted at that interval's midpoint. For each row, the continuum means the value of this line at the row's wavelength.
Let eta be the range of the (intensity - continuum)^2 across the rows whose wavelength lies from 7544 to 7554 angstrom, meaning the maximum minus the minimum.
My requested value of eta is 3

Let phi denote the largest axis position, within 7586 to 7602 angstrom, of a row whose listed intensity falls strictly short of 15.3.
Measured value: 7597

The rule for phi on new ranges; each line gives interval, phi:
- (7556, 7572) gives 7570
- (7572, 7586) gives 7585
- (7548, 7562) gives 7561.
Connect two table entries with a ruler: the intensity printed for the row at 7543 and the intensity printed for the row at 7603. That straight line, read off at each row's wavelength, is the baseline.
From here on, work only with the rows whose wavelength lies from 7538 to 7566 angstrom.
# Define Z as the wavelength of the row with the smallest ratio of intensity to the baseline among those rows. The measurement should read 7555 angstrom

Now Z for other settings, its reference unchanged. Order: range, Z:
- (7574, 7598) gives 7585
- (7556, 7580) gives 7570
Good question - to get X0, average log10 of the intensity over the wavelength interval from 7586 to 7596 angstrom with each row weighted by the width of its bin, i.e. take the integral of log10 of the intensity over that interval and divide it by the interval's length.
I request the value 1.20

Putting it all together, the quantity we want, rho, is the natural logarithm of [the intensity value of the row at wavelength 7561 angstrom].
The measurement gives 2.66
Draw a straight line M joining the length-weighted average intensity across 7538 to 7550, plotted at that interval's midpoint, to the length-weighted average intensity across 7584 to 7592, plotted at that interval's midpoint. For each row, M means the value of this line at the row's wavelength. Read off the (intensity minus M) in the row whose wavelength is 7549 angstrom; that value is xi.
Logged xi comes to 1.1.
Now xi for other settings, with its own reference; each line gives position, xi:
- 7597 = -1.4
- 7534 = -0.9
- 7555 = -1.8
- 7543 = -0.4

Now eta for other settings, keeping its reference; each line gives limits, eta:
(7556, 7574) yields 19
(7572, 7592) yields 8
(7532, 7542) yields 6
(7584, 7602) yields 8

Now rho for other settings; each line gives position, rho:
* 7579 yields 2.70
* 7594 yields 2.75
